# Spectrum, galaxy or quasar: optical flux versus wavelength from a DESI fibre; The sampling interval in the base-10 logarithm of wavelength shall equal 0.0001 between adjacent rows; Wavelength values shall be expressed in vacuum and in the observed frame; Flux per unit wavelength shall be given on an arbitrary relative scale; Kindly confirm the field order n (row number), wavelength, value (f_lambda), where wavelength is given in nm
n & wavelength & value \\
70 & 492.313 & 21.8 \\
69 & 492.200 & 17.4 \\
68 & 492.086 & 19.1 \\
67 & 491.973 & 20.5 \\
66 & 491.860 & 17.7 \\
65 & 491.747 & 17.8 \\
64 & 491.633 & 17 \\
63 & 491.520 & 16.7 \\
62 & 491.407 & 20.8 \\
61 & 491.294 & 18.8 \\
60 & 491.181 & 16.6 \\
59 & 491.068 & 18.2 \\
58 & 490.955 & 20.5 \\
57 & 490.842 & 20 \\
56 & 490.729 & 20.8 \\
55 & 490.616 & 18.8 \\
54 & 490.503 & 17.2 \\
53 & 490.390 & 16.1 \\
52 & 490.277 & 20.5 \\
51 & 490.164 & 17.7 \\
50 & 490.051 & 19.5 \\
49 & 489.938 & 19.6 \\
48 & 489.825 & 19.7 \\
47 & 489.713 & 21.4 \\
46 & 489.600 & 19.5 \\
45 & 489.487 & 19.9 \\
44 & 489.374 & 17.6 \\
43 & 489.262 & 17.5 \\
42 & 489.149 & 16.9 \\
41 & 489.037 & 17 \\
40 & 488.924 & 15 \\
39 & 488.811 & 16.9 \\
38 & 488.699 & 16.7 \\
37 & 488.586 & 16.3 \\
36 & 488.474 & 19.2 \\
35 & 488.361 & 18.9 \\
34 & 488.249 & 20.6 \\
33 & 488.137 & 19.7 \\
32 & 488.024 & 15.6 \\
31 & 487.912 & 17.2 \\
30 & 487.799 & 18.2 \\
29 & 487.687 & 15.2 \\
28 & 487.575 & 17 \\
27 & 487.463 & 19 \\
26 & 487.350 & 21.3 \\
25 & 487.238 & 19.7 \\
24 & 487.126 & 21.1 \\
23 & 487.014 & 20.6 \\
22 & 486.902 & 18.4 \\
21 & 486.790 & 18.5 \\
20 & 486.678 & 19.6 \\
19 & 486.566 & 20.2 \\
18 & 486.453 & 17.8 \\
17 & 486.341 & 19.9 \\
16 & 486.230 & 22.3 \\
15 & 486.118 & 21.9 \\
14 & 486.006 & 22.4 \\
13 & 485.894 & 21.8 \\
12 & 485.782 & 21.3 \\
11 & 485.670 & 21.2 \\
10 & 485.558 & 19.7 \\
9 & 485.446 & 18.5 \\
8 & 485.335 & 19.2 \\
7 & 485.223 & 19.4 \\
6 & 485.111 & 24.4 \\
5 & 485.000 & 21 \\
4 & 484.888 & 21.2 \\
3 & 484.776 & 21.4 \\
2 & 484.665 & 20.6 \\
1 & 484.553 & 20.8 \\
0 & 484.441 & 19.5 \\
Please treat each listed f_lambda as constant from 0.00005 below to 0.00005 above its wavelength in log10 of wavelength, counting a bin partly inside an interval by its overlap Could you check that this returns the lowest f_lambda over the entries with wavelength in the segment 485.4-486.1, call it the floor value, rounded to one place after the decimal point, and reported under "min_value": 18.5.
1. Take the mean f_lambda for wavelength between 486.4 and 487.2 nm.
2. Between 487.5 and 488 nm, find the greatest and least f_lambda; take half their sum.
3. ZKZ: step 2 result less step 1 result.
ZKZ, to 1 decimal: -2.8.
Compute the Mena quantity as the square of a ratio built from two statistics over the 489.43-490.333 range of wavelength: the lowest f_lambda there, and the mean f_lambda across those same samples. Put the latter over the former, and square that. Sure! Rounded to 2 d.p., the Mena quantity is 1.24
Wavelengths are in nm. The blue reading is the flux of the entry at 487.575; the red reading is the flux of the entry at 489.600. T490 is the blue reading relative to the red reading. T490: 0.87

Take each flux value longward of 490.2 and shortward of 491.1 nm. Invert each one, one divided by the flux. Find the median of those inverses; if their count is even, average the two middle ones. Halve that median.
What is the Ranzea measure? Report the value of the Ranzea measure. 0.026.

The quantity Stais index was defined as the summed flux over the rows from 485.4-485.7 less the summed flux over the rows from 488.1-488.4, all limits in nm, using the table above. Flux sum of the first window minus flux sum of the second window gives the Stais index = 0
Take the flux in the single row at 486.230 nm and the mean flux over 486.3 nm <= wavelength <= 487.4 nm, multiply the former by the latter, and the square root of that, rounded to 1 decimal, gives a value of 21.0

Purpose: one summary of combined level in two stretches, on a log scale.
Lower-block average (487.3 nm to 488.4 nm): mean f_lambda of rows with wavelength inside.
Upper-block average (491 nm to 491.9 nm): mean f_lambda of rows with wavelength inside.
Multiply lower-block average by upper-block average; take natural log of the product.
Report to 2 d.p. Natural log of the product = 5.79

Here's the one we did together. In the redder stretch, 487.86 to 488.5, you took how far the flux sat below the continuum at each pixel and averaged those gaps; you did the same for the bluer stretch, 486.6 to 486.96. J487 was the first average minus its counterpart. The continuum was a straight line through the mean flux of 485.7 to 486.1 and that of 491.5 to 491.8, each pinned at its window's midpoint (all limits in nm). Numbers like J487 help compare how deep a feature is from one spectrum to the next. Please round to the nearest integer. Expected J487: -1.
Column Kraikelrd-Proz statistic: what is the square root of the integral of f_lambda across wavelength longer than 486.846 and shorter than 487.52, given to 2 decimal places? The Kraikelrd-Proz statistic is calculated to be 3.67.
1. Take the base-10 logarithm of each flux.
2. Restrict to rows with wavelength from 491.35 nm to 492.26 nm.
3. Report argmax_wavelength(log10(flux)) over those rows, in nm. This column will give 491.407 nm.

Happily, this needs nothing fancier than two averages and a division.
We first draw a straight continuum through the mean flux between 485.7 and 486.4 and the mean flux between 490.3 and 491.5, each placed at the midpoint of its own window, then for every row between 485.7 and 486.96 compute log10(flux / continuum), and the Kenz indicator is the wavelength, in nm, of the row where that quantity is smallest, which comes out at 486.453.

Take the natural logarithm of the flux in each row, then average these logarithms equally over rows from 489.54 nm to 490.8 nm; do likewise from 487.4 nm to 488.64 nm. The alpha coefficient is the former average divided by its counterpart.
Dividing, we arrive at 1.02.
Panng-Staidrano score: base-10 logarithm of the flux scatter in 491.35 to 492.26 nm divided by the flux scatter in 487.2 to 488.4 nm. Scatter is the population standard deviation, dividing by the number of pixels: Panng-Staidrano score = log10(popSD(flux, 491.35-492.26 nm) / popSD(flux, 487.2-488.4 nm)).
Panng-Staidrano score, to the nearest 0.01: -0.11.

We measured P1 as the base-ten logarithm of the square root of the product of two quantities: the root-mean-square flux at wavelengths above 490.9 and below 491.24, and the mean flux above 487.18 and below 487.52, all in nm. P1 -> 1.28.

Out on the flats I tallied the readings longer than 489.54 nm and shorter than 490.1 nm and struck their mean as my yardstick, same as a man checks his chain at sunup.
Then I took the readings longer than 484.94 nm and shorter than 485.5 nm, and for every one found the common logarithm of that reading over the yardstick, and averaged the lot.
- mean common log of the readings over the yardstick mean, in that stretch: 0.010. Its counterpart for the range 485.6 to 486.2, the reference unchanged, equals 0.037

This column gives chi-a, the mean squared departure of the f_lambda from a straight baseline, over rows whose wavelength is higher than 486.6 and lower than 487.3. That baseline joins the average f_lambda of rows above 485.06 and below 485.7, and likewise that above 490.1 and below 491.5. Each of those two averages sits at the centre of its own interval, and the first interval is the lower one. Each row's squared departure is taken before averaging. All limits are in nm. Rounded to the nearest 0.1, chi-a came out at 1.1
